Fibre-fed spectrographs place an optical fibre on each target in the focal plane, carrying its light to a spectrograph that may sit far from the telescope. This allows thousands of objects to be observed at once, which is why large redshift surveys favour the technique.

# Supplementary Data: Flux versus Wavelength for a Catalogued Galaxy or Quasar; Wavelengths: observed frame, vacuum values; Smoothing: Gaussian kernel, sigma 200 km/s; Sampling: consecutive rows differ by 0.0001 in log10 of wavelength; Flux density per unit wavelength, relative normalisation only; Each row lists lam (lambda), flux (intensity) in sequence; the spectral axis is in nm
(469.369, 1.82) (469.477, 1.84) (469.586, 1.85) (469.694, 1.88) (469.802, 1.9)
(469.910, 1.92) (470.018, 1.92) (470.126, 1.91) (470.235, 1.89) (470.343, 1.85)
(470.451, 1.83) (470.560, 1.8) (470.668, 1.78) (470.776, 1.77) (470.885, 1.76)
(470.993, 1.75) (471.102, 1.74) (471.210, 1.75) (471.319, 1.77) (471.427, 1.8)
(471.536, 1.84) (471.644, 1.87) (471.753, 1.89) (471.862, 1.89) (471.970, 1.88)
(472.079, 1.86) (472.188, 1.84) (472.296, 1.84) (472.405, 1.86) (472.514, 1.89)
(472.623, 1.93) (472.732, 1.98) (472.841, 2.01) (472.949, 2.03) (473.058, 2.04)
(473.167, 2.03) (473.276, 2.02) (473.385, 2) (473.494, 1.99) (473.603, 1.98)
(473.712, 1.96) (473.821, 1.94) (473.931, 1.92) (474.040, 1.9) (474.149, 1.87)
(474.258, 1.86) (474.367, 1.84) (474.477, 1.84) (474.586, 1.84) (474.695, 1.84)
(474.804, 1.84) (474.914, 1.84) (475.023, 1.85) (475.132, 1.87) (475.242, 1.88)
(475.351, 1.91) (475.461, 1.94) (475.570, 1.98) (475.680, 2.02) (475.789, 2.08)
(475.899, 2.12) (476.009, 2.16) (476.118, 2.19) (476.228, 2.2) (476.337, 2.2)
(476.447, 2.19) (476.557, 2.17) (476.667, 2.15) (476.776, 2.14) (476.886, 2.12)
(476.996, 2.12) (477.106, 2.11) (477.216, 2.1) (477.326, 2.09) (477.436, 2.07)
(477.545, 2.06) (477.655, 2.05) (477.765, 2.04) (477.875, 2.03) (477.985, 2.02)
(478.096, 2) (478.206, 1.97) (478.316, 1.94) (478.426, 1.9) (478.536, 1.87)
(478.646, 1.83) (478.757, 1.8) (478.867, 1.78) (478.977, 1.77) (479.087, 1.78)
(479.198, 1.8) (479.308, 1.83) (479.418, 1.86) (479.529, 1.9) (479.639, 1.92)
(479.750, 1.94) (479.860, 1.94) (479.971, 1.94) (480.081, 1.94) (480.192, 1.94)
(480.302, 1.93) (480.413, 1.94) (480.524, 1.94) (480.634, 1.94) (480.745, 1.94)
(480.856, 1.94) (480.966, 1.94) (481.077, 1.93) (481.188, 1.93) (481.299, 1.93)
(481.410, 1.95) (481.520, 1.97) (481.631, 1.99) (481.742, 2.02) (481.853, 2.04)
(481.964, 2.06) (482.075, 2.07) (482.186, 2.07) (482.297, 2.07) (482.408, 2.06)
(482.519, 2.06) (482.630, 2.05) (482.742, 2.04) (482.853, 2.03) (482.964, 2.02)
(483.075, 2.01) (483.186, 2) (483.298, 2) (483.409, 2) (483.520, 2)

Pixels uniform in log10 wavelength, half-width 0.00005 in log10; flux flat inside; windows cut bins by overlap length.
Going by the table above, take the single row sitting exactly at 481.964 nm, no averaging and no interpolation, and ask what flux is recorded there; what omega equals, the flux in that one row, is 2.06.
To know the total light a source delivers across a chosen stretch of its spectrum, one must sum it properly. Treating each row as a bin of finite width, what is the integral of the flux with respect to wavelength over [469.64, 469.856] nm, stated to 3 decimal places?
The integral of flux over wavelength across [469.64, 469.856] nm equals 0.409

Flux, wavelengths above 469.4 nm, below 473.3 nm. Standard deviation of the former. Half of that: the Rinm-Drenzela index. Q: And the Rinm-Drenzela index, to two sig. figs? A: 0.042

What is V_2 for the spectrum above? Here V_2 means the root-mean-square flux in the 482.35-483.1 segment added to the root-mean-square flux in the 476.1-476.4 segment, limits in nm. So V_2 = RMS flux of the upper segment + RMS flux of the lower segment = 4.24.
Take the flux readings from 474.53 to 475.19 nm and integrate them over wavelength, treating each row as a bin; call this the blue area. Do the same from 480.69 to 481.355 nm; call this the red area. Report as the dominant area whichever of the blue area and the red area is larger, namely 1.29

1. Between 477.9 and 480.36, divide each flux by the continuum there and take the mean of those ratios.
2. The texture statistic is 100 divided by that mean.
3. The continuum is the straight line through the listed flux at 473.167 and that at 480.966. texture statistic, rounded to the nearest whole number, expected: 104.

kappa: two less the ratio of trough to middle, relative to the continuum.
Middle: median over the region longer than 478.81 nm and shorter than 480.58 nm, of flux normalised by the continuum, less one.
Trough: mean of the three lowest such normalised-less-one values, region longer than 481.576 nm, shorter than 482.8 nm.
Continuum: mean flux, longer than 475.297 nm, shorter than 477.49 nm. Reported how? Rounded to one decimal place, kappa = 1.5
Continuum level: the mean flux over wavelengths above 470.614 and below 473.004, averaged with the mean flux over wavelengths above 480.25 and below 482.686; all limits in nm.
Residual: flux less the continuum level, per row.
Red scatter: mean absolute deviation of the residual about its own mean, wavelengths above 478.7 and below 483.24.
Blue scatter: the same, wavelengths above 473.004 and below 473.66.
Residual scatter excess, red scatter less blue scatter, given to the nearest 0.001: 0.045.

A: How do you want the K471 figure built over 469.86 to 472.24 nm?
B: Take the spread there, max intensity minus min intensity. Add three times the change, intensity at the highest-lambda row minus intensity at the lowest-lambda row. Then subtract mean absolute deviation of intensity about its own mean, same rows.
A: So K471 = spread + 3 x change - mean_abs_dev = -0.1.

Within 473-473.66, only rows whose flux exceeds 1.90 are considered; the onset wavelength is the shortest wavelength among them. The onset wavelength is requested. 473.058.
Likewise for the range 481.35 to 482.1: 481.410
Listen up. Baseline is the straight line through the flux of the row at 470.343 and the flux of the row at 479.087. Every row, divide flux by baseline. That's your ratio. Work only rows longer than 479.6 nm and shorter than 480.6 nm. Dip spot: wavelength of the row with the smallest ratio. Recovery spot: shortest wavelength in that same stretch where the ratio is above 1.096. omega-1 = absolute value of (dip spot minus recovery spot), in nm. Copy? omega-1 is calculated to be 0.77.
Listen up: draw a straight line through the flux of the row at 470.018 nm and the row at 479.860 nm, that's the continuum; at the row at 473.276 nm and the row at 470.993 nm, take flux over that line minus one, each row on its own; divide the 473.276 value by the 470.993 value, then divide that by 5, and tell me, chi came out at -0.11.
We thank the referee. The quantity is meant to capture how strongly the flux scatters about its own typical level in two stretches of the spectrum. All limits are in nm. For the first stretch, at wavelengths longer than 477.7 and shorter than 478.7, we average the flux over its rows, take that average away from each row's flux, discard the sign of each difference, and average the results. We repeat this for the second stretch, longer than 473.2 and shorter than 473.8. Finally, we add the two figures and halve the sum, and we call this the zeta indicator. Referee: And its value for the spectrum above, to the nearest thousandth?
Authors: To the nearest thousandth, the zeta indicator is 0.039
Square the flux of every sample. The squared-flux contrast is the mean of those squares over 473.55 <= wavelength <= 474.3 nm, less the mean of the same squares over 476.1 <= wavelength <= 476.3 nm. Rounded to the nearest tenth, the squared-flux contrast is -1.1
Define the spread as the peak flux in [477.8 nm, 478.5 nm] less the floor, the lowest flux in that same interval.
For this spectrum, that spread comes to 0.13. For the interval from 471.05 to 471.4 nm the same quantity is 0.03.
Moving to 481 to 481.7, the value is 0.06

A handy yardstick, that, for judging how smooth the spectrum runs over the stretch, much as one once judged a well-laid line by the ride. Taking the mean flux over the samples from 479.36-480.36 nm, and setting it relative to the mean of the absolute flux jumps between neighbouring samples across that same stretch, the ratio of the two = 171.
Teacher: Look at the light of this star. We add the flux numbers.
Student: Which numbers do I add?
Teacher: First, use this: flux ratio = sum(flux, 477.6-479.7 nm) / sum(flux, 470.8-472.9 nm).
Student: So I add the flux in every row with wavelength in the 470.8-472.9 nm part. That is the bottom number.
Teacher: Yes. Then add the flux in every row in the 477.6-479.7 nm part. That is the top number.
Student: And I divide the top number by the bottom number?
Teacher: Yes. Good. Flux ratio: 1.03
